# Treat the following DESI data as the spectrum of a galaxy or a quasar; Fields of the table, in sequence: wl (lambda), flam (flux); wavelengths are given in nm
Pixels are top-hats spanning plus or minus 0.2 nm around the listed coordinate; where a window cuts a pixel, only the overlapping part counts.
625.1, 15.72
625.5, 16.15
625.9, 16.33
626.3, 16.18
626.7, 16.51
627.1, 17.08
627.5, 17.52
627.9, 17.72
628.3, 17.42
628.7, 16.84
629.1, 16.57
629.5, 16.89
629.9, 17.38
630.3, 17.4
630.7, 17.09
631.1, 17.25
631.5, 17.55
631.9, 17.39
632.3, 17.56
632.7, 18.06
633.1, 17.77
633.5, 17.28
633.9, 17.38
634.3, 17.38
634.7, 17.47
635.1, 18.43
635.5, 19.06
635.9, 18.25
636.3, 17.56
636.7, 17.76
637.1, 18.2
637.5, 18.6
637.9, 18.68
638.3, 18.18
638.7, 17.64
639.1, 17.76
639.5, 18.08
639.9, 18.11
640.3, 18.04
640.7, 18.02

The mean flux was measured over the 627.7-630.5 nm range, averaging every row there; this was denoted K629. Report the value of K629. 17.2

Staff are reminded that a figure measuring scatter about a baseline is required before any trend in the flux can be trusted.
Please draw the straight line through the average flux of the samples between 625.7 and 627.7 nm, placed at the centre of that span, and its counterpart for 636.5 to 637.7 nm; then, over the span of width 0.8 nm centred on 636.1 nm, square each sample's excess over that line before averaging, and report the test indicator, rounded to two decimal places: 0.16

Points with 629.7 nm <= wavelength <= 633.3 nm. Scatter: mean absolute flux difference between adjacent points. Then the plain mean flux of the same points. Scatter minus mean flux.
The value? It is -17.3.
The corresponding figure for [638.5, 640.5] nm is -17.8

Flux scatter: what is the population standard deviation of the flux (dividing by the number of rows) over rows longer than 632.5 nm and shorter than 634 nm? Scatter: 0.31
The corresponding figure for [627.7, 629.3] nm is 0.46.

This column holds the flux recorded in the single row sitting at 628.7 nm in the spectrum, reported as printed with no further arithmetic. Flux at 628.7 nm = 16.84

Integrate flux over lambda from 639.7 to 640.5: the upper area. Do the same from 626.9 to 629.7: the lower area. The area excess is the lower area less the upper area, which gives 34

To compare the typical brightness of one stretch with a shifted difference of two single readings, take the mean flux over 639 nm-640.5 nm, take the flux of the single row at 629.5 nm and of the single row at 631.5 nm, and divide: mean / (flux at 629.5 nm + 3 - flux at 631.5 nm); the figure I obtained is 7.7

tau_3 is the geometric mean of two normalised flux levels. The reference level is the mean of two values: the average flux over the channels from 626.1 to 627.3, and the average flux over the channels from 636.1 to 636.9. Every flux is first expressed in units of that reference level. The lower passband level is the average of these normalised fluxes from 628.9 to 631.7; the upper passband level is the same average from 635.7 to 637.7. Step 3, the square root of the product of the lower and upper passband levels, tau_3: 1.03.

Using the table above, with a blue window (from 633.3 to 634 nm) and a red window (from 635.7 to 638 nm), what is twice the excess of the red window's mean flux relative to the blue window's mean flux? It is 1.7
